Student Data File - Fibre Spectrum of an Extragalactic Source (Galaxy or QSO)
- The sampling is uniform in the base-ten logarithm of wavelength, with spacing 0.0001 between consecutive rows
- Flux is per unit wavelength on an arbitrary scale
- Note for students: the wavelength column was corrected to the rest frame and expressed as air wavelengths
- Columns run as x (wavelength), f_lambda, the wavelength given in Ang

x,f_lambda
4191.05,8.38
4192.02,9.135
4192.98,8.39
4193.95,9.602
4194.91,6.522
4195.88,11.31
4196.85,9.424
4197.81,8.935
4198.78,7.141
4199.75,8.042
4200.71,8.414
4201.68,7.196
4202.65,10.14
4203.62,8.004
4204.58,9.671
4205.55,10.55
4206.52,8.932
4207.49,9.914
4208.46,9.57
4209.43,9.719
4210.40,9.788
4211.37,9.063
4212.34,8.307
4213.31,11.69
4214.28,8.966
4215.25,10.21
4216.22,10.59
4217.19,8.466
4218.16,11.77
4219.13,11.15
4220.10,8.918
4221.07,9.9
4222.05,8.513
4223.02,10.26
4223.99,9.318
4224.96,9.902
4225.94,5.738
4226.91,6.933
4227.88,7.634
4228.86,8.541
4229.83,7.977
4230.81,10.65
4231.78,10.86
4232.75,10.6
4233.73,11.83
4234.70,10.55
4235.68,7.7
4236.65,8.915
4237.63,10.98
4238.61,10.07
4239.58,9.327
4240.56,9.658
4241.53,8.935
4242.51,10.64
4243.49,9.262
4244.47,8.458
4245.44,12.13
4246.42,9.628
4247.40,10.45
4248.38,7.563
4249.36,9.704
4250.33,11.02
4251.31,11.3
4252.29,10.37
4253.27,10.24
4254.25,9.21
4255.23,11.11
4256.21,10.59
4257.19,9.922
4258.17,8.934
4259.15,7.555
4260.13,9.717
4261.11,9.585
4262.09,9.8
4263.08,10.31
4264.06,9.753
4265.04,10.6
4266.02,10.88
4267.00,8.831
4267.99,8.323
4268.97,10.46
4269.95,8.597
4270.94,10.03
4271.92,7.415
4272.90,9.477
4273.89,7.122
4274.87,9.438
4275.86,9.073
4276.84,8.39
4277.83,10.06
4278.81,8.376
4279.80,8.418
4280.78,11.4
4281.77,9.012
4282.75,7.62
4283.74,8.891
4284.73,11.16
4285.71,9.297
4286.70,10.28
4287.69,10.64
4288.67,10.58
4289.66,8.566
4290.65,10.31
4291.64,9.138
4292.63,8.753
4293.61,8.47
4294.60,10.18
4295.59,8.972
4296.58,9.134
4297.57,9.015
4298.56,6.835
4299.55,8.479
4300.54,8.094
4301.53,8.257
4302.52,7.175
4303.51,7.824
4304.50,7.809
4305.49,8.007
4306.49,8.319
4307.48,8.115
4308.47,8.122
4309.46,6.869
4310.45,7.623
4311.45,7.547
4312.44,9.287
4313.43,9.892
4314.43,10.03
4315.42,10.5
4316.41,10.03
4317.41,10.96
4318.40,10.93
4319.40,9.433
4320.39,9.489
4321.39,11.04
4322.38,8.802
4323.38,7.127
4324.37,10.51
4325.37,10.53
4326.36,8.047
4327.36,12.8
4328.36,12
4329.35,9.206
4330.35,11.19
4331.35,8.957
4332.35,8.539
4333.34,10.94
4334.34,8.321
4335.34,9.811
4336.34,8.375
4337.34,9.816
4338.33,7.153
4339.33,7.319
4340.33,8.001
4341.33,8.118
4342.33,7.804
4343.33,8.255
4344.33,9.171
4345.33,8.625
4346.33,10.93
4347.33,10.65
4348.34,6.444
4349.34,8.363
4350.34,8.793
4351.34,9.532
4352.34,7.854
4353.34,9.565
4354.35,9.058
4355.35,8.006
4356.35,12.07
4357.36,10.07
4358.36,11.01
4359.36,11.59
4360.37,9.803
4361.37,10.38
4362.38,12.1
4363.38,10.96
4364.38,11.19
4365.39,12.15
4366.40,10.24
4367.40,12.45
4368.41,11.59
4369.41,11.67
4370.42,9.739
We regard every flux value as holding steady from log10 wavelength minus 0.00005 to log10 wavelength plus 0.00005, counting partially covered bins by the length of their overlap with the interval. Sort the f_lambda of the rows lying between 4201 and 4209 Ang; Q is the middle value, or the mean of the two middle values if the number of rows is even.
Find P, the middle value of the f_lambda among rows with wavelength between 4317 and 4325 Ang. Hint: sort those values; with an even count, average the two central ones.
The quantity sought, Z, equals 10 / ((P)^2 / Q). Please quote 0.96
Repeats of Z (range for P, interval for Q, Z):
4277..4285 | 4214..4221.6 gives 1.25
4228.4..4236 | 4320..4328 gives 0.89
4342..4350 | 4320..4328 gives 1.39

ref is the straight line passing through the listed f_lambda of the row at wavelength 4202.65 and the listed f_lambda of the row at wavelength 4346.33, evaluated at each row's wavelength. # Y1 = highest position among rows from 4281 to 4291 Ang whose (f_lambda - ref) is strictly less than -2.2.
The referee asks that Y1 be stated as 4282.75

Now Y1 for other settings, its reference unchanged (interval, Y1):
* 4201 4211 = 4201.68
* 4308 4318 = 4311.45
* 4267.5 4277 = 4273.89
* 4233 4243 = 4235.68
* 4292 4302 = 4301.53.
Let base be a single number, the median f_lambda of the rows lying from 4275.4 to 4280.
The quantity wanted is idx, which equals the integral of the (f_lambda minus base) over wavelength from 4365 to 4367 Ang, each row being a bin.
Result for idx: 5.6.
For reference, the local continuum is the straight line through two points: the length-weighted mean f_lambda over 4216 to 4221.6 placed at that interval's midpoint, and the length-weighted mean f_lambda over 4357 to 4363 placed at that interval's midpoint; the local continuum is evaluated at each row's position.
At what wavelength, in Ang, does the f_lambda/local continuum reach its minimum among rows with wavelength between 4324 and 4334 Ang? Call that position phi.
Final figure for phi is 4326.36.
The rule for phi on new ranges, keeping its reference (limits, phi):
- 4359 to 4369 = 4360.37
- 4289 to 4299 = 4298.56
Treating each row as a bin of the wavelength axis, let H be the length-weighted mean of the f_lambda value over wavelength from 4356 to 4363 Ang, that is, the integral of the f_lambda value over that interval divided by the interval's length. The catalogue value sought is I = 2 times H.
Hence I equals 22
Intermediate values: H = 11.0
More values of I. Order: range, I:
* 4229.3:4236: 20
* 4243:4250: 19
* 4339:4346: 17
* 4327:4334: 21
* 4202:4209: 19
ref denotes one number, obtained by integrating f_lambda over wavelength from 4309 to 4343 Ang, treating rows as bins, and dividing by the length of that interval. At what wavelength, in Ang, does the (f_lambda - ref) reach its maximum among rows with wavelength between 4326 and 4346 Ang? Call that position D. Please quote 4327.36 Ang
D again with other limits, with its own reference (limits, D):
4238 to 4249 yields 4245.44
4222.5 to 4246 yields 4245.44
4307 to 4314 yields 4313.43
